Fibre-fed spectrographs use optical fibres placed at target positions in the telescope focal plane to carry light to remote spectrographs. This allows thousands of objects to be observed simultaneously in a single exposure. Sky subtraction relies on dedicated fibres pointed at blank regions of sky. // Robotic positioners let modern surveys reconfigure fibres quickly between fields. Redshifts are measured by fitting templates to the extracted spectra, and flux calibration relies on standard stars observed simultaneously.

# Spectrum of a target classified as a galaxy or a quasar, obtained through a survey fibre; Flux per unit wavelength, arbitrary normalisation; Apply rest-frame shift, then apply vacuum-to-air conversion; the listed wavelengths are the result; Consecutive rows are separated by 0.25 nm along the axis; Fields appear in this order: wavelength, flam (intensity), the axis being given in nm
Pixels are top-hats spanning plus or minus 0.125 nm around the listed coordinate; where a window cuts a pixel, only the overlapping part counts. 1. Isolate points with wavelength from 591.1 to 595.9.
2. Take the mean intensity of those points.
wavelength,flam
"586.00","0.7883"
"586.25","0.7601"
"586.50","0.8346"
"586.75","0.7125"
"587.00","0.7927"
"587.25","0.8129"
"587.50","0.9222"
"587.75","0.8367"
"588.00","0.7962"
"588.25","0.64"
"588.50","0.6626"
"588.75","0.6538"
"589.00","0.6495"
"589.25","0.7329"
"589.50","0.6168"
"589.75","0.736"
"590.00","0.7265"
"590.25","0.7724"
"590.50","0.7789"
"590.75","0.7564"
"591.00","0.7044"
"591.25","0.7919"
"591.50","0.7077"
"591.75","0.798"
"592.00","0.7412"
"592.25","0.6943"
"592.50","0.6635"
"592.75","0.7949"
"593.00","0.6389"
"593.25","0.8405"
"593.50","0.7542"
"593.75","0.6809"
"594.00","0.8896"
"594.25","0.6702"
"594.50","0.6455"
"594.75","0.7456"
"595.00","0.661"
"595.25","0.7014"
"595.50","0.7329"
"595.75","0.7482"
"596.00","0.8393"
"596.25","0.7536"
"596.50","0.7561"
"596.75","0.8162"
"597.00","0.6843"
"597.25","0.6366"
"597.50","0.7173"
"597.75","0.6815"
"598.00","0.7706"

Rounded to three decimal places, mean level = 0.732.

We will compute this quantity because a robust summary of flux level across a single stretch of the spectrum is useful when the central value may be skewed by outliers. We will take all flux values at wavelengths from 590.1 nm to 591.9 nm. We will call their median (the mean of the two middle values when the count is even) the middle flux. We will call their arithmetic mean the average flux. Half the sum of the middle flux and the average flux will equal 0.77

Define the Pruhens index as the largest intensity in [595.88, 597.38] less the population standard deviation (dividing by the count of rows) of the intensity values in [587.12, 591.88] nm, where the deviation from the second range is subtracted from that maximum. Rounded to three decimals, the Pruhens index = 0.763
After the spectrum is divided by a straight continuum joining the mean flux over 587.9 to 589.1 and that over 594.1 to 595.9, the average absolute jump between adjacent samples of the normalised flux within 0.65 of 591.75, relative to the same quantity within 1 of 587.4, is 0.78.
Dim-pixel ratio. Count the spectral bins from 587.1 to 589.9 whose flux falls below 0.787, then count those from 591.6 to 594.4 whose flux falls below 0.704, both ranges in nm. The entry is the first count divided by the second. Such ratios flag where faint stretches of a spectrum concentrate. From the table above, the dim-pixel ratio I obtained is 1.4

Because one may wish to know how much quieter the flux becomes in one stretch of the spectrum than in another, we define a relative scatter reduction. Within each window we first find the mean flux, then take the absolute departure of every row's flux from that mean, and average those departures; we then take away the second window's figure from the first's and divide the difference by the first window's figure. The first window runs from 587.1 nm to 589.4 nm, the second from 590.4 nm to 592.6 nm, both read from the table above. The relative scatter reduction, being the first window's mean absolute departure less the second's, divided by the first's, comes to 0.54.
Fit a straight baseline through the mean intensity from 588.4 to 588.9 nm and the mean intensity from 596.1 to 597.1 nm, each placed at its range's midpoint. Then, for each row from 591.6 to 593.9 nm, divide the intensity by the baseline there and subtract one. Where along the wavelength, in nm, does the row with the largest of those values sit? 593.25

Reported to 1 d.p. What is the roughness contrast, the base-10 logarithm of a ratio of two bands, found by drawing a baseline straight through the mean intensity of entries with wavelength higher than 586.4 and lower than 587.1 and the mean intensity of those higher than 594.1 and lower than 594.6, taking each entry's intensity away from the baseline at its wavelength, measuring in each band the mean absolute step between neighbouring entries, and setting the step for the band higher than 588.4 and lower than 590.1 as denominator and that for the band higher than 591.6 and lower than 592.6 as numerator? -0.1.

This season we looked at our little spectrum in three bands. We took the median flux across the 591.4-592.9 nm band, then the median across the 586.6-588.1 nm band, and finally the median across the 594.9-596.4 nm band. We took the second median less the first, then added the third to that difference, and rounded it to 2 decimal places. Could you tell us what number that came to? 0.82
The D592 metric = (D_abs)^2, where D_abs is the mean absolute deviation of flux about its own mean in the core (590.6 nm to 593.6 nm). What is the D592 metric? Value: 0.0024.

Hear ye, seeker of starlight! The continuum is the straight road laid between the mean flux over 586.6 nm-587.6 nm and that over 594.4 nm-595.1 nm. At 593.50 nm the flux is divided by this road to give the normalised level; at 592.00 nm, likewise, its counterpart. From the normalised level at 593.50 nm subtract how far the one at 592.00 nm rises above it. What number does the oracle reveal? 1.12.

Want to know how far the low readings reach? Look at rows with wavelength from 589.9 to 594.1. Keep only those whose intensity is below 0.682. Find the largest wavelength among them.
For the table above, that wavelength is 593.75 nm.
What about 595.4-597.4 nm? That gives 597.25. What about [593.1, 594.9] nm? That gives 594.50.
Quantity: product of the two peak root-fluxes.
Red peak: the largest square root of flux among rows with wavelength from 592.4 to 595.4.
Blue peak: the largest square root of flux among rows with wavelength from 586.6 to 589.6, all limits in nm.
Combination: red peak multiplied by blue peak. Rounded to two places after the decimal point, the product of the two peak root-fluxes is 0.91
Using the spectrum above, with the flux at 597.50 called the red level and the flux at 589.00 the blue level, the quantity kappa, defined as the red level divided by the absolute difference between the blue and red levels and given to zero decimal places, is 11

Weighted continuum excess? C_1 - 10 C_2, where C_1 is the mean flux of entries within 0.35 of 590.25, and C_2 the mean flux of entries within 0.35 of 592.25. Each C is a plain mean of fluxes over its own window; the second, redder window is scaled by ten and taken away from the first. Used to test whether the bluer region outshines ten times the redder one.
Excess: -6.24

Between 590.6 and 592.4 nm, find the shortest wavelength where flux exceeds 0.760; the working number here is 591.25 nm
